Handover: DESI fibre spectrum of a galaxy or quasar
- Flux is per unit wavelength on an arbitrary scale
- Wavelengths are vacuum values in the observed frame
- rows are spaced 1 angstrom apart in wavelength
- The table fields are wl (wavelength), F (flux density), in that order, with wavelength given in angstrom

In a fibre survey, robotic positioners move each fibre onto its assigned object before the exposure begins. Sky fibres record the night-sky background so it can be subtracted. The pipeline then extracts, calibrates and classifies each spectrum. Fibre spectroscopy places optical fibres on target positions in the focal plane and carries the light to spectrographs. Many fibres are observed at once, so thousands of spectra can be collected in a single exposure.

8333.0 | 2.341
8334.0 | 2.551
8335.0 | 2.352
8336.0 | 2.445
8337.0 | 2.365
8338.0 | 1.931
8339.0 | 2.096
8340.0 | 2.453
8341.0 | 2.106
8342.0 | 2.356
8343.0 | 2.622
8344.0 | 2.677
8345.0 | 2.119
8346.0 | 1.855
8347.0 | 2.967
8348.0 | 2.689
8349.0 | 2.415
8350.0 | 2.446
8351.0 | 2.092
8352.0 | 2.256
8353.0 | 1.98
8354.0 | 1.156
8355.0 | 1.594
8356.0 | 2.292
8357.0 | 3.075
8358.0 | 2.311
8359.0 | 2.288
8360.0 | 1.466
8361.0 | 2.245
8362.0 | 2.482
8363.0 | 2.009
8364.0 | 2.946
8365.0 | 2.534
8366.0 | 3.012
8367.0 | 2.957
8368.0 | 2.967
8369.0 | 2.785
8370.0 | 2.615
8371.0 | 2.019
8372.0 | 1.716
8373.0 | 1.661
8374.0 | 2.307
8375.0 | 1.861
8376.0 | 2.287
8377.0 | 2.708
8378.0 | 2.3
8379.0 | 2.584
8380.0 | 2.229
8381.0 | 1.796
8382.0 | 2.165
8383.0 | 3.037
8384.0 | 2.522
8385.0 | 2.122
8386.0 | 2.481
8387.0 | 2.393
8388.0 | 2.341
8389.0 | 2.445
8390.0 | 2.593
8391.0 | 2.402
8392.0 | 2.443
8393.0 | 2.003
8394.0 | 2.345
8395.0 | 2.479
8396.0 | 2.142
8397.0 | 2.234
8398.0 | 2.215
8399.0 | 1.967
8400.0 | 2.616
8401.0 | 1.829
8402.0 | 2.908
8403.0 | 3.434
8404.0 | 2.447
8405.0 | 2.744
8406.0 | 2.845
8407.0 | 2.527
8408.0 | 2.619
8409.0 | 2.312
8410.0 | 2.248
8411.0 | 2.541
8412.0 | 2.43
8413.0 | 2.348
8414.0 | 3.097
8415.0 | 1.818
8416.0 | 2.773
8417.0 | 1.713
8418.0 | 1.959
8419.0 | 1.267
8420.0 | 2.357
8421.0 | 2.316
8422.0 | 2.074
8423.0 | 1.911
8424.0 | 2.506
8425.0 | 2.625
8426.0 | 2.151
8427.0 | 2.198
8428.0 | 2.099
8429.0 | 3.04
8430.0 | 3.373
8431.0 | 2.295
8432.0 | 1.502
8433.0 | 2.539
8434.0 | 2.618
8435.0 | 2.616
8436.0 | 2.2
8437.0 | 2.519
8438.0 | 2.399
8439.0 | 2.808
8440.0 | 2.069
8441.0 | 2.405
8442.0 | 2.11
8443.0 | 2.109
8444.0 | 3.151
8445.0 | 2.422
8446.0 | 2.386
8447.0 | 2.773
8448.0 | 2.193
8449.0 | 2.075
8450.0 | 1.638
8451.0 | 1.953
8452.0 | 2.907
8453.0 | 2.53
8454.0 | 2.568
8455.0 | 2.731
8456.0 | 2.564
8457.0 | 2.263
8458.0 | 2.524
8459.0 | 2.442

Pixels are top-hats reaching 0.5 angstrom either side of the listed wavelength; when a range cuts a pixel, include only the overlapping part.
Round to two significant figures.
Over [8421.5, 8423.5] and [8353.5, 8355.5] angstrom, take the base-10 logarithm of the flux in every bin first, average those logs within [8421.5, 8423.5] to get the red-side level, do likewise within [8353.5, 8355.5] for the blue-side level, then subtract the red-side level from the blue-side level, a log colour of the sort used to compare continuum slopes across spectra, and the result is -0.17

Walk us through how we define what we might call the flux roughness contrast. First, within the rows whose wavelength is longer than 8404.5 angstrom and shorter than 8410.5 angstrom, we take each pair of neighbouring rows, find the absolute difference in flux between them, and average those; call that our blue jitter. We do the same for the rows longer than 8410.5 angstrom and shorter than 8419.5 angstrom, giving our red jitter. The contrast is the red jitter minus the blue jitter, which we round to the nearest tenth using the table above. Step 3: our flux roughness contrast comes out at 0.5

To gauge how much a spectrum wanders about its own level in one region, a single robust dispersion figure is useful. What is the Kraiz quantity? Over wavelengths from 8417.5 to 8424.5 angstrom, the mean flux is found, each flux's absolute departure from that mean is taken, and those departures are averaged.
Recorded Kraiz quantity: 0.29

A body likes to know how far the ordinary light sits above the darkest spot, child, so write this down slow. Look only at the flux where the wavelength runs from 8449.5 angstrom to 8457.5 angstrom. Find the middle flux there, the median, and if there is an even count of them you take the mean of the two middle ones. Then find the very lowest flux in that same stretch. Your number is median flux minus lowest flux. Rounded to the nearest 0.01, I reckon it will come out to 0.91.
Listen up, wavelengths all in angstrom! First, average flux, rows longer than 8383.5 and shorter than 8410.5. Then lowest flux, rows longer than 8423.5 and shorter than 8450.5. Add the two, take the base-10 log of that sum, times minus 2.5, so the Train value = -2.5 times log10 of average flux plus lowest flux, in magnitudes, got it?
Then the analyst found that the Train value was -1.49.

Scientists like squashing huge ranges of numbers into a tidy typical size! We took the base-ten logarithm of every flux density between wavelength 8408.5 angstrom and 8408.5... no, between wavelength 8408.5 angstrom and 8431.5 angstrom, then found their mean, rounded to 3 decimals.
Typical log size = 0.357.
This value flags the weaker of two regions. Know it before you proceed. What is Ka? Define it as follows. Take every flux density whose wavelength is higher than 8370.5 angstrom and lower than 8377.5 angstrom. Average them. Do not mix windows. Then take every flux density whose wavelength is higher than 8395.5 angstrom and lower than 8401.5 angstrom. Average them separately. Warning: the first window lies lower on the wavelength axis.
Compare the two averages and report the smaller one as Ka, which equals 2.08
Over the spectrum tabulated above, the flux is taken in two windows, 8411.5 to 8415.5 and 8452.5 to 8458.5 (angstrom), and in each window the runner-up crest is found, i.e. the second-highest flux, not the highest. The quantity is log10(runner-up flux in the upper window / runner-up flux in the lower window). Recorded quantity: 0.02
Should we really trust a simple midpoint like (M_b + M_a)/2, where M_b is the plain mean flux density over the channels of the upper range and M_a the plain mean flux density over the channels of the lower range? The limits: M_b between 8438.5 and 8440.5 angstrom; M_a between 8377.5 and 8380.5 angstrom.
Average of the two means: 2.40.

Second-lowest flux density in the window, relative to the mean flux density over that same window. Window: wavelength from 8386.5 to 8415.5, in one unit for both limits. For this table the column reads 0.75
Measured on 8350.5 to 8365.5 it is 0.67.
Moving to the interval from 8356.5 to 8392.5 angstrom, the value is 0.69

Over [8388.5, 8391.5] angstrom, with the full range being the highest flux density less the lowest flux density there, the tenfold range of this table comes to 1.9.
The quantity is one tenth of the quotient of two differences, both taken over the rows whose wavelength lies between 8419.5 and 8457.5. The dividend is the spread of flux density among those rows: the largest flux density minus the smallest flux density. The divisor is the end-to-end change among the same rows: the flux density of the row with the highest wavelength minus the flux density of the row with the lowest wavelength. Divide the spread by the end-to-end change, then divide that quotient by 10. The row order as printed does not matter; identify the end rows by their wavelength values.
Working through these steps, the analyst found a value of -2.0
